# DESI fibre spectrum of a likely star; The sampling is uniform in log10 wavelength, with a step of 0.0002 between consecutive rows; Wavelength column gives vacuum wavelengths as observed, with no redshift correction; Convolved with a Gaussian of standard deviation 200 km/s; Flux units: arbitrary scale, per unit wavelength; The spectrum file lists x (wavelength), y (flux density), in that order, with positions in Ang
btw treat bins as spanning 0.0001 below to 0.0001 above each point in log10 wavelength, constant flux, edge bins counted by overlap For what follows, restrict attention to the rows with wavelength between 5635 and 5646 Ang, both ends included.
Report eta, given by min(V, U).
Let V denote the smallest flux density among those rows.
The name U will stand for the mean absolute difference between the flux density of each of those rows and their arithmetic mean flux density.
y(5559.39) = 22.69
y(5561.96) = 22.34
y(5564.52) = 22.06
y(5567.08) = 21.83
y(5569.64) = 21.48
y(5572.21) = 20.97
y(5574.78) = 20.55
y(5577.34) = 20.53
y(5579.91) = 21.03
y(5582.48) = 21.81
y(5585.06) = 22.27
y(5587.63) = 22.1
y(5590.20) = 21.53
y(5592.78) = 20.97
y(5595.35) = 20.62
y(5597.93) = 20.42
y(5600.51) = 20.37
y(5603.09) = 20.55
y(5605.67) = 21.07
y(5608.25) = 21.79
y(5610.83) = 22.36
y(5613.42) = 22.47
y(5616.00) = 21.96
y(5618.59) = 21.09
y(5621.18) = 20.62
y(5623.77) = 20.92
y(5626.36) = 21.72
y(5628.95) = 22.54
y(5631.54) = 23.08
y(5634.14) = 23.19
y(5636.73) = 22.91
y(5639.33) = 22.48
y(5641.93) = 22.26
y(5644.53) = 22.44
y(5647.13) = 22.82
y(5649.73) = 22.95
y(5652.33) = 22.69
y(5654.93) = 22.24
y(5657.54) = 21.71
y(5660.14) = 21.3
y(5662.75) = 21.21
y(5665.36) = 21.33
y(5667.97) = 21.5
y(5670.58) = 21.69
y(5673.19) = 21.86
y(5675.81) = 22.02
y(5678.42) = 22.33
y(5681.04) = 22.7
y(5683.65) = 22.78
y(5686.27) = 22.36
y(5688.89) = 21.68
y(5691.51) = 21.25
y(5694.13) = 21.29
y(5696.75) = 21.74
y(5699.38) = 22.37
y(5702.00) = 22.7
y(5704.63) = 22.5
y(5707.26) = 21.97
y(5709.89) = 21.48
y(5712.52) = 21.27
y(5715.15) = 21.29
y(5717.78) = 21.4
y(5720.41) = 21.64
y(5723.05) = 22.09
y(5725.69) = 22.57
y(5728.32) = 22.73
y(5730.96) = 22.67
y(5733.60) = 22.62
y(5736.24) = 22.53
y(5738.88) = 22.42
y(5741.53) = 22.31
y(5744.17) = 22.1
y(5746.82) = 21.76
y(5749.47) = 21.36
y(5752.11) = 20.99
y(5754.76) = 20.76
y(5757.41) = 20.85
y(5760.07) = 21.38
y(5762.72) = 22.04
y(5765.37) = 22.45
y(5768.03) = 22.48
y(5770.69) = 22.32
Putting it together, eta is 0.194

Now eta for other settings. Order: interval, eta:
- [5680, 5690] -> 0.360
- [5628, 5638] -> 0.205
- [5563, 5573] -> 0.360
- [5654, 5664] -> 0.360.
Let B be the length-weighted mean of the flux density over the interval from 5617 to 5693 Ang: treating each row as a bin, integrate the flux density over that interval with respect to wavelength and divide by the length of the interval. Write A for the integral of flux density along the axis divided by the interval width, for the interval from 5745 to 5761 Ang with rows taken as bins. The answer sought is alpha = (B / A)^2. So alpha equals 1.08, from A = 21.2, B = 22.1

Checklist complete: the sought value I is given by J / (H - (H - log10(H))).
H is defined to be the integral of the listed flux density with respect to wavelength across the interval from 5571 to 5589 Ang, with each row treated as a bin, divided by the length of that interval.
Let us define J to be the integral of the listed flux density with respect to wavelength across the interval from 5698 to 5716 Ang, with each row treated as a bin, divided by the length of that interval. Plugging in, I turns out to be 16.5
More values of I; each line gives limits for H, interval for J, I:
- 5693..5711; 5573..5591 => 15.9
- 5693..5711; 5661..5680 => 16.2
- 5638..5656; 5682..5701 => 16.2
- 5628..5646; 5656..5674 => 15.9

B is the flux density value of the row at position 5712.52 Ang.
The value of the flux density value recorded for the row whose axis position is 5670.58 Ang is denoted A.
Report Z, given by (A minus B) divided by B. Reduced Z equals 0.02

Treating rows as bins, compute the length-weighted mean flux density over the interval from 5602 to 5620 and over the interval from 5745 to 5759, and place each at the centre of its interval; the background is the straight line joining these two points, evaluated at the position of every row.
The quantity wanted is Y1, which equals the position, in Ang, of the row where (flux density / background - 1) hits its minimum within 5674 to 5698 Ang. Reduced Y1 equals 5691.51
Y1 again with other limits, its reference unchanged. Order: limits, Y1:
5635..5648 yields 5641.93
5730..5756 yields 5754.76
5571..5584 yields 5577.34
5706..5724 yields 5712.52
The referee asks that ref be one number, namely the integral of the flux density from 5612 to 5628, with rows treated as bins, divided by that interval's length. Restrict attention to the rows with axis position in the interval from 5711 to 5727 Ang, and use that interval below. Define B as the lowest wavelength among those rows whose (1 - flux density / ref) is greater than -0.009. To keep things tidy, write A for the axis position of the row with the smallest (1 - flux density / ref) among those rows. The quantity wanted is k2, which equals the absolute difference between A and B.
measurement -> 13.2 Ang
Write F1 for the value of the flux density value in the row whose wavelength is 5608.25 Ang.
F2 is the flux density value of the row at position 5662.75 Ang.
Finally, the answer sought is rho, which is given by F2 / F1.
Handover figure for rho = 0.97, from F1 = 21.79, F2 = 21.21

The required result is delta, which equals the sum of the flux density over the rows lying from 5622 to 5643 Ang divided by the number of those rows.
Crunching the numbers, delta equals 22.4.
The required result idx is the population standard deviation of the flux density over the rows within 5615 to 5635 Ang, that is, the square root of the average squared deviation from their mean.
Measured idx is 0.92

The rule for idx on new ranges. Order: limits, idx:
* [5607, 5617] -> 0.28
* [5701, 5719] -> 0.55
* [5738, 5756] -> 0.60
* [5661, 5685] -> 0.54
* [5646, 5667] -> 0.68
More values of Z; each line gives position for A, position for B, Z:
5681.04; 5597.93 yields 0.11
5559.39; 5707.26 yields 0.03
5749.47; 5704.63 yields -0.05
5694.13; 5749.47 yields 0.00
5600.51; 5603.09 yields -0.01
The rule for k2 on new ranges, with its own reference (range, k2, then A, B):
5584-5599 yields 5.1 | 5585.06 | 5590.20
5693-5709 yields 7.9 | 5702.00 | 5694.13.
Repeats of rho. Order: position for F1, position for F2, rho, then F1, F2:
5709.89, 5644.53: 1.04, 21.48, 22.44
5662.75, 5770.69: 1.05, 21.21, 22.32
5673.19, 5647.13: 1.04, 21.86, 22.82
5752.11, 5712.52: 1.01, 20.99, 21.27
